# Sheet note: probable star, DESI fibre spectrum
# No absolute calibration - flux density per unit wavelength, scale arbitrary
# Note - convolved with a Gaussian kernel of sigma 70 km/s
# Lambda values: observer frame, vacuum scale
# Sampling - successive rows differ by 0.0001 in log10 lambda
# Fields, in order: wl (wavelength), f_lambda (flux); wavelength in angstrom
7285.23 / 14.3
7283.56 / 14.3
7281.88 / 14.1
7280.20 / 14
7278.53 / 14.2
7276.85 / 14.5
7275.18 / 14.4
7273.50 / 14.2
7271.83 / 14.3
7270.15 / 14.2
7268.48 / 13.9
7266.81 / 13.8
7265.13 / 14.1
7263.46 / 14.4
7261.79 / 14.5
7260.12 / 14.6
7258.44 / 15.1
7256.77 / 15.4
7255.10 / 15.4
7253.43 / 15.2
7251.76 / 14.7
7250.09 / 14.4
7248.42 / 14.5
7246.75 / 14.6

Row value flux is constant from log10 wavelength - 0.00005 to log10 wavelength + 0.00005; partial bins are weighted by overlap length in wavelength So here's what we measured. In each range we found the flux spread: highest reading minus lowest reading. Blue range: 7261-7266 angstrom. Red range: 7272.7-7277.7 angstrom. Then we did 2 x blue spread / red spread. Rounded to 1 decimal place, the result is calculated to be 2.7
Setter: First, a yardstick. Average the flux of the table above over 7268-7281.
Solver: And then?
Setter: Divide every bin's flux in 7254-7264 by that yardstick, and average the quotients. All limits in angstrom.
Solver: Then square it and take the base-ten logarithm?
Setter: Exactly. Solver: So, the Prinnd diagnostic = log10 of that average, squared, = 0.041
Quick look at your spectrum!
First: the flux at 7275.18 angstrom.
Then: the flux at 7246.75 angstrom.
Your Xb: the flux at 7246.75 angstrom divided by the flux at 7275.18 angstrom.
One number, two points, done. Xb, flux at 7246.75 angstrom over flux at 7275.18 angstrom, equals 1.01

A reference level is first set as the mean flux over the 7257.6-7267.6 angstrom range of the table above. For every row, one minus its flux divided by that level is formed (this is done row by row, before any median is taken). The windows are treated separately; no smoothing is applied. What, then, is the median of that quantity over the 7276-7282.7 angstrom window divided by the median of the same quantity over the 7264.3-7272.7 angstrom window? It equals 0.84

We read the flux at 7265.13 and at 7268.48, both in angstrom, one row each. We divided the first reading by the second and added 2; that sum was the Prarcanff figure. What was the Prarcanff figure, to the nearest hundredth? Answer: 3.01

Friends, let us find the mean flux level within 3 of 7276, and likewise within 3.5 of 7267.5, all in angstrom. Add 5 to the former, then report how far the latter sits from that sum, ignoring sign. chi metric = 5.32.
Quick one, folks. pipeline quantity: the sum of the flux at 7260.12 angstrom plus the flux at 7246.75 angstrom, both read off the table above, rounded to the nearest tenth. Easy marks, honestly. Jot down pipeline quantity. 29.2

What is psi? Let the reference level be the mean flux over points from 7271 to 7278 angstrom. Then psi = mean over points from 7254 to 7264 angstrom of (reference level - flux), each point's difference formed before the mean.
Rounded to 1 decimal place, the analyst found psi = -0.6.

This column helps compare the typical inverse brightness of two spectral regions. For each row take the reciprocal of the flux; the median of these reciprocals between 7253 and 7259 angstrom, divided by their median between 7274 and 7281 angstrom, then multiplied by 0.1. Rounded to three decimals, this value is 0.093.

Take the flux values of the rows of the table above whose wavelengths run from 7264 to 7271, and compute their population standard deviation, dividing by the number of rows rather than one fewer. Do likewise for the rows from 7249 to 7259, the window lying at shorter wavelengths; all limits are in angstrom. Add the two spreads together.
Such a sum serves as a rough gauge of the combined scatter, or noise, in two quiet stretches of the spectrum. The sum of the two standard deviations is 0.53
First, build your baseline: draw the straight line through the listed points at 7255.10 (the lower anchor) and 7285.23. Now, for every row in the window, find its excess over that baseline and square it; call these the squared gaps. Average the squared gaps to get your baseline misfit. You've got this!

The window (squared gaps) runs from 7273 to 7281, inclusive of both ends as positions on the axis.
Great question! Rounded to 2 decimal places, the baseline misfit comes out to 0.14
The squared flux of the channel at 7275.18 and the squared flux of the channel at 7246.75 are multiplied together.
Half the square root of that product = 105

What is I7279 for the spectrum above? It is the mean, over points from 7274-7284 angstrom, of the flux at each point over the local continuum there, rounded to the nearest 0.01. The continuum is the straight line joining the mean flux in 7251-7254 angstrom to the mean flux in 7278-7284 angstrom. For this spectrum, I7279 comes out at 1.00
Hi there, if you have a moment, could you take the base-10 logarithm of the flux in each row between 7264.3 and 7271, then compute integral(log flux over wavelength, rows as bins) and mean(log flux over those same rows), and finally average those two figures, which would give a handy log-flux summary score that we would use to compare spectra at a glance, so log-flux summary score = 4.41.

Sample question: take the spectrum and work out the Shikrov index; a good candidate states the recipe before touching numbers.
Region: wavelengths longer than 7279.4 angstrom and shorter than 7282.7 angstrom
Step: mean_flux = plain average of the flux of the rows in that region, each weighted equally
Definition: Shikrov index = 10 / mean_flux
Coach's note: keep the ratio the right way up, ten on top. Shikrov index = 0.712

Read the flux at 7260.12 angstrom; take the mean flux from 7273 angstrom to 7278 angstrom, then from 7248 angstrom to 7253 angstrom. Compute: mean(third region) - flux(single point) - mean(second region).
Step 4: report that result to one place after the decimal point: -14.4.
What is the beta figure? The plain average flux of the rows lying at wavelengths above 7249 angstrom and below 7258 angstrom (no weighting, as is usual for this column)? 15.0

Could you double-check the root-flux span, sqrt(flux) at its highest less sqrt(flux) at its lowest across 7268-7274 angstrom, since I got 0.053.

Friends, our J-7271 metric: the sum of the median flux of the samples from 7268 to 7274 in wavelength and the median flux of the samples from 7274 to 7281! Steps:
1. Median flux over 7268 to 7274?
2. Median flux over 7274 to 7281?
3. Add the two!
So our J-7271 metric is 28.5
